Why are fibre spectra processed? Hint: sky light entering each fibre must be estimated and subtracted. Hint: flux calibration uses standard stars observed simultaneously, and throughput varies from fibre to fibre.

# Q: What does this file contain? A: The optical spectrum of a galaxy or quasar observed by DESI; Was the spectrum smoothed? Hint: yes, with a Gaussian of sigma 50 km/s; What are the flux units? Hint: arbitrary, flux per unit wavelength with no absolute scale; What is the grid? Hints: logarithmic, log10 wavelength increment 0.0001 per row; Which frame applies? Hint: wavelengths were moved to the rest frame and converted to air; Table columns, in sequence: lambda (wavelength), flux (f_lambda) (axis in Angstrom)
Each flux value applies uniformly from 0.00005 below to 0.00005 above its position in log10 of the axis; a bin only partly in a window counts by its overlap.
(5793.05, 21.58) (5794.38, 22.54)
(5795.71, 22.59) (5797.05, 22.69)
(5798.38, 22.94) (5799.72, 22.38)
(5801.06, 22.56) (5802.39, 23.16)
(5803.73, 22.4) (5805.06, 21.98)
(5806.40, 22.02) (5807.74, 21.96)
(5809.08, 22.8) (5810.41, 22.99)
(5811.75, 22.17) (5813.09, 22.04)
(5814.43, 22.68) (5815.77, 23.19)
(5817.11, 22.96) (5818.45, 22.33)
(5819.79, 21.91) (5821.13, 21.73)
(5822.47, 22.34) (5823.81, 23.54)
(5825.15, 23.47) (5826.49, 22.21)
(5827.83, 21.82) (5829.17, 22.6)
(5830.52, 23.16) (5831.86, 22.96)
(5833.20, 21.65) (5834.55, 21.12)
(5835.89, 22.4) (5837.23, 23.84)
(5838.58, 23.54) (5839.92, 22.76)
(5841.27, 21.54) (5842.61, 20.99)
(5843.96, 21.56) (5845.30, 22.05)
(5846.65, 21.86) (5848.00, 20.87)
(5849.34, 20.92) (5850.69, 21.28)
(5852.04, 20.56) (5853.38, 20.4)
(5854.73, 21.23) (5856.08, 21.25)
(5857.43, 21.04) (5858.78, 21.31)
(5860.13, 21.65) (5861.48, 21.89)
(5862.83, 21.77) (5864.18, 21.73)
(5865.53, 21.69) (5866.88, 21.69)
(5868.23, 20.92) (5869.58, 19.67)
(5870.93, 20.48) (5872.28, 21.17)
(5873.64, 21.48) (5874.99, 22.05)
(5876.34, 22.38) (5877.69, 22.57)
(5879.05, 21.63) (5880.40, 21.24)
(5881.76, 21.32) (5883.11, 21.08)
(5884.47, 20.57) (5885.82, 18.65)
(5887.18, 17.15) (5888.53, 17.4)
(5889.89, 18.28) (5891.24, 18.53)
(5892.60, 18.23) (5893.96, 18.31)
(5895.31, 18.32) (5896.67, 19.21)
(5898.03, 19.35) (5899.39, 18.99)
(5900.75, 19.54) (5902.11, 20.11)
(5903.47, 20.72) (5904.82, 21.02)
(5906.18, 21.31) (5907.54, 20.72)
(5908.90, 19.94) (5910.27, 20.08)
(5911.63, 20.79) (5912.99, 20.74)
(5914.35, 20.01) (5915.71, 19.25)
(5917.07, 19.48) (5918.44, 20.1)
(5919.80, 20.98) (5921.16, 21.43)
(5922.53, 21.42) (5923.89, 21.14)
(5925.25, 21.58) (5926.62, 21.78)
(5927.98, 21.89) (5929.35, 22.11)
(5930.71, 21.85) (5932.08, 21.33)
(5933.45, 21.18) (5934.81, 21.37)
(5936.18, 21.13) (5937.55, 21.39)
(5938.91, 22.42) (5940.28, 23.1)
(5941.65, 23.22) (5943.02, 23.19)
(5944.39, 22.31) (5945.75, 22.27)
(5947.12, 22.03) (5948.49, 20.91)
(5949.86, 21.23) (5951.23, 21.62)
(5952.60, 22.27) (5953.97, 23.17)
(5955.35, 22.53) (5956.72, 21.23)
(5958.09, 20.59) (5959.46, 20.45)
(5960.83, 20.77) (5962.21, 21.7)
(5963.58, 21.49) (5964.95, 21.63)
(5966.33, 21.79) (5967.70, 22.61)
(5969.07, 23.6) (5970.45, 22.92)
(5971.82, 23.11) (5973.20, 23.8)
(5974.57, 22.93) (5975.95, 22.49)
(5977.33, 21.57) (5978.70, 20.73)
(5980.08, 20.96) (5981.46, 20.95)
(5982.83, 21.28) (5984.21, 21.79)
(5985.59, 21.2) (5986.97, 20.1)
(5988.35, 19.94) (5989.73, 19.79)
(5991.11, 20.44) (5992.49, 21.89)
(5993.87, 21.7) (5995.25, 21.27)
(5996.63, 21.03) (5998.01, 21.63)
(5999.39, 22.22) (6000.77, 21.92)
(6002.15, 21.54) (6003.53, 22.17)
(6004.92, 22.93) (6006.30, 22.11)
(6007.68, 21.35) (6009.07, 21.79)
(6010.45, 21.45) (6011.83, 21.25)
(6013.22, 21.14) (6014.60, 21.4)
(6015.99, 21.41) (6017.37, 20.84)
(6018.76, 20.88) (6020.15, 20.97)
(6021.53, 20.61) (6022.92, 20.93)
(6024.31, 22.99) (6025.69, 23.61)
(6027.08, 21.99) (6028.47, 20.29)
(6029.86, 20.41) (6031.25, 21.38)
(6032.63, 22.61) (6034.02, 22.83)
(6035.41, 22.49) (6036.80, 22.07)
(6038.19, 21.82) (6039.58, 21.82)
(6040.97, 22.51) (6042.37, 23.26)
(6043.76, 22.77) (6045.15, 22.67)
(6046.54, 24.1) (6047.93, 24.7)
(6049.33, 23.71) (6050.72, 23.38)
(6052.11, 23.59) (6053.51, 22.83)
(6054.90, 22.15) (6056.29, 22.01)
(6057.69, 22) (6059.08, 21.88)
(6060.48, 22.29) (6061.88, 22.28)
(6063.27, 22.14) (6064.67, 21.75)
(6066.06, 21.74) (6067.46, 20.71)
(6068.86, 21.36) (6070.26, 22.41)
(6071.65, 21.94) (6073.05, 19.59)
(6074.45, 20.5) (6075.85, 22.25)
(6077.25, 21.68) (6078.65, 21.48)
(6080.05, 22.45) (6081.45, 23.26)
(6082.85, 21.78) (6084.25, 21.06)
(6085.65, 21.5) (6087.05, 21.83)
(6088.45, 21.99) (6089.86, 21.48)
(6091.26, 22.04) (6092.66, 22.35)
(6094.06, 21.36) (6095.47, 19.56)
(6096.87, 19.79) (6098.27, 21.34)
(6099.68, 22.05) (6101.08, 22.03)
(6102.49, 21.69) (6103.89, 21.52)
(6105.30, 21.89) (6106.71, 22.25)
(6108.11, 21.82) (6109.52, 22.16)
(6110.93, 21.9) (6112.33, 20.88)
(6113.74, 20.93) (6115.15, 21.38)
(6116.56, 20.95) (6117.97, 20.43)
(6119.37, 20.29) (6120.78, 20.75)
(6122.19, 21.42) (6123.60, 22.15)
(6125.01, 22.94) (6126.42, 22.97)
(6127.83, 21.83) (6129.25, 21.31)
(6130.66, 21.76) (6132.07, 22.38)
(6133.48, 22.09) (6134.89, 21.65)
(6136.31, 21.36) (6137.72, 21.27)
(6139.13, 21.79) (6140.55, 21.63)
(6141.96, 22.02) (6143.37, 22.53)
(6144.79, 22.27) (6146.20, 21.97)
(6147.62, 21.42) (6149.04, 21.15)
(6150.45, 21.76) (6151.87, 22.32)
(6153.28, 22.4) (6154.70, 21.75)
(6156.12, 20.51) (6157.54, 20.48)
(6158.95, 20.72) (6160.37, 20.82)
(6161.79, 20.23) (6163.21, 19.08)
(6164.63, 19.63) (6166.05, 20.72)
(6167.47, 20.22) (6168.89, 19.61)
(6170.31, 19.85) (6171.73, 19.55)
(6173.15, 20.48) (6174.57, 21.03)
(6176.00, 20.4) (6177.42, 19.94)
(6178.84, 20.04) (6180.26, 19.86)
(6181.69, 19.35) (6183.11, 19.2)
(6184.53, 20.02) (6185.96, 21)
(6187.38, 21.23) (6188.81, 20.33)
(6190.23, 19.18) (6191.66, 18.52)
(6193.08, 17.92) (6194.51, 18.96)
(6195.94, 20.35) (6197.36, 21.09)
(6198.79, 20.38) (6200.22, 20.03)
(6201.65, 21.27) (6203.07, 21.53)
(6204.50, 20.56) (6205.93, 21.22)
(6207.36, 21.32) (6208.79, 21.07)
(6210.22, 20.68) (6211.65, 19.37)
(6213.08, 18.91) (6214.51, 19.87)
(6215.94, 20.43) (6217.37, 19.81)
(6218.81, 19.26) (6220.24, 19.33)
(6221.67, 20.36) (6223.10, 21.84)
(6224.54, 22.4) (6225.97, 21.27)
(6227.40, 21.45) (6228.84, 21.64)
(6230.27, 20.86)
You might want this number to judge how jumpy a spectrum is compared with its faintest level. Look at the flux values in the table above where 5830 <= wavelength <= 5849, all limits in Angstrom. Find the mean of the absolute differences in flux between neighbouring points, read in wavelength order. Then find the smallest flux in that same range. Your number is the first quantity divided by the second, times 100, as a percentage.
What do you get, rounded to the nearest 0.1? 3.6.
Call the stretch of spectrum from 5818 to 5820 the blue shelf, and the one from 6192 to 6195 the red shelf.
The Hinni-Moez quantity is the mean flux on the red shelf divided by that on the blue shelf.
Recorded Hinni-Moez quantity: 0.83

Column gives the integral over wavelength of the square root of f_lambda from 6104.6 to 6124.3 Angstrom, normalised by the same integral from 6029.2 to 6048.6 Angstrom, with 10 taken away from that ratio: -9.01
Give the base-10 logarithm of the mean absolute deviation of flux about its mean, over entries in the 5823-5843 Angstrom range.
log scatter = -0.11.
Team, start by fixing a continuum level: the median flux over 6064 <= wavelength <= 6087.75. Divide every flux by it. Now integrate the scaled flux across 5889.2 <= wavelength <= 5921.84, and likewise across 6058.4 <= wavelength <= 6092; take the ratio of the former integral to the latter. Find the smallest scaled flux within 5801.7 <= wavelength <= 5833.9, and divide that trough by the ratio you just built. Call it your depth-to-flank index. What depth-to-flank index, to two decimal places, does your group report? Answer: 1.12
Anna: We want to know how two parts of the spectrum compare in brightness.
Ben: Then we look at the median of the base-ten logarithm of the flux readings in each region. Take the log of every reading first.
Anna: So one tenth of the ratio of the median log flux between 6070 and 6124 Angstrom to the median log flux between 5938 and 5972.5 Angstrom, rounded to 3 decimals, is 0.099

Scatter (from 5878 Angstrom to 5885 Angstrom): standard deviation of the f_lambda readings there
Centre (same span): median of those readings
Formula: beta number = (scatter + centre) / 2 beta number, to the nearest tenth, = 10.8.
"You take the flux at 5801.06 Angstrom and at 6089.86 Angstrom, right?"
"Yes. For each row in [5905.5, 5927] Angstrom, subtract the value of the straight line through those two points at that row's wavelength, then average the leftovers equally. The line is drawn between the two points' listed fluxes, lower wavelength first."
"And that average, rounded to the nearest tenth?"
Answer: -1.5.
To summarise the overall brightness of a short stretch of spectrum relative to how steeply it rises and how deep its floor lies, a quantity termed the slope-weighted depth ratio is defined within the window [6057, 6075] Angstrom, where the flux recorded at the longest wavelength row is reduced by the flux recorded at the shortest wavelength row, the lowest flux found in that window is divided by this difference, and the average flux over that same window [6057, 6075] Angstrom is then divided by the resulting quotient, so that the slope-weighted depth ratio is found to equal -1.7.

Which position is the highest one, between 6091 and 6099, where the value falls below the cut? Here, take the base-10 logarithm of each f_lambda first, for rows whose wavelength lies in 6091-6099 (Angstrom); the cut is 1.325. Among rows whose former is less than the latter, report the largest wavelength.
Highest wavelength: 6096.87 Angstrom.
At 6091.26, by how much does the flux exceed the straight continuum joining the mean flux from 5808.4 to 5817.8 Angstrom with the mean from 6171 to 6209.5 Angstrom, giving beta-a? 1.2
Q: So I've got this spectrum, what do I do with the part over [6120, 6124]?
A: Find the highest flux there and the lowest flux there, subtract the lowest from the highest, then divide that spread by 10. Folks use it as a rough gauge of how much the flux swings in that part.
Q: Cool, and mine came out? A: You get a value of 0.14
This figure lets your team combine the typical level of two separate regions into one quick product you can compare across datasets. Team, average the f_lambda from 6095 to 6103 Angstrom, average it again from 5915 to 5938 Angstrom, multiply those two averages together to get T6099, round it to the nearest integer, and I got 446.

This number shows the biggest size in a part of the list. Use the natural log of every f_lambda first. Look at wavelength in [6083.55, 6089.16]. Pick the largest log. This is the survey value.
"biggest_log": 3.091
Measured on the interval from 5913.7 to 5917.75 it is 2.996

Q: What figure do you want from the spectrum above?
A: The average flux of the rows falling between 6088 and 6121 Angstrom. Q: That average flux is 21.4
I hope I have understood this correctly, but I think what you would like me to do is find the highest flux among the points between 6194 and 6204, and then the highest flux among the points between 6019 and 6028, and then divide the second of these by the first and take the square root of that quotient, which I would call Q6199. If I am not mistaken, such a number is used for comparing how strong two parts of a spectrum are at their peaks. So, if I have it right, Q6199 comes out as 1.05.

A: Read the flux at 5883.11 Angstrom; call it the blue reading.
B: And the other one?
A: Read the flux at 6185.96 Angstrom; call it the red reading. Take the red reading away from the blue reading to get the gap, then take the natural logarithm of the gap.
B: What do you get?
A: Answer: -2.5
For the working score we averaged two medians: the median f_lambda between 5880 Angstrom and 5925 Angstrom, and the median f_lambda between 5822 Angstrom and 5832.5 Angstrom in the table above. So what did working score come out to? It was 21.4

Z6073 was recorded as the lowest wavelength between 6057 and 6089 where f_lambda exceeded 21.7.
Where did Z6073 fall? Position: 6057.69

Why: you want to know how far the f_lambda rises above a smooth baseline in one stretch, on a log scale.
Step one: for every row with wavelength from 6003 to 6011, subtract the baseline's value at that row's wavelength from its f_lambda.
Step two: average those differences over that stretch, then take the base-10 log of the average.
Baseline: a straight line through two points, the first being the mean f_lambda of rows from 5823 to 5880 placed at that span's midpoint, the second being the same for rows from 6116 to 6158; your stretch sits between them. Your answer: -0.6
